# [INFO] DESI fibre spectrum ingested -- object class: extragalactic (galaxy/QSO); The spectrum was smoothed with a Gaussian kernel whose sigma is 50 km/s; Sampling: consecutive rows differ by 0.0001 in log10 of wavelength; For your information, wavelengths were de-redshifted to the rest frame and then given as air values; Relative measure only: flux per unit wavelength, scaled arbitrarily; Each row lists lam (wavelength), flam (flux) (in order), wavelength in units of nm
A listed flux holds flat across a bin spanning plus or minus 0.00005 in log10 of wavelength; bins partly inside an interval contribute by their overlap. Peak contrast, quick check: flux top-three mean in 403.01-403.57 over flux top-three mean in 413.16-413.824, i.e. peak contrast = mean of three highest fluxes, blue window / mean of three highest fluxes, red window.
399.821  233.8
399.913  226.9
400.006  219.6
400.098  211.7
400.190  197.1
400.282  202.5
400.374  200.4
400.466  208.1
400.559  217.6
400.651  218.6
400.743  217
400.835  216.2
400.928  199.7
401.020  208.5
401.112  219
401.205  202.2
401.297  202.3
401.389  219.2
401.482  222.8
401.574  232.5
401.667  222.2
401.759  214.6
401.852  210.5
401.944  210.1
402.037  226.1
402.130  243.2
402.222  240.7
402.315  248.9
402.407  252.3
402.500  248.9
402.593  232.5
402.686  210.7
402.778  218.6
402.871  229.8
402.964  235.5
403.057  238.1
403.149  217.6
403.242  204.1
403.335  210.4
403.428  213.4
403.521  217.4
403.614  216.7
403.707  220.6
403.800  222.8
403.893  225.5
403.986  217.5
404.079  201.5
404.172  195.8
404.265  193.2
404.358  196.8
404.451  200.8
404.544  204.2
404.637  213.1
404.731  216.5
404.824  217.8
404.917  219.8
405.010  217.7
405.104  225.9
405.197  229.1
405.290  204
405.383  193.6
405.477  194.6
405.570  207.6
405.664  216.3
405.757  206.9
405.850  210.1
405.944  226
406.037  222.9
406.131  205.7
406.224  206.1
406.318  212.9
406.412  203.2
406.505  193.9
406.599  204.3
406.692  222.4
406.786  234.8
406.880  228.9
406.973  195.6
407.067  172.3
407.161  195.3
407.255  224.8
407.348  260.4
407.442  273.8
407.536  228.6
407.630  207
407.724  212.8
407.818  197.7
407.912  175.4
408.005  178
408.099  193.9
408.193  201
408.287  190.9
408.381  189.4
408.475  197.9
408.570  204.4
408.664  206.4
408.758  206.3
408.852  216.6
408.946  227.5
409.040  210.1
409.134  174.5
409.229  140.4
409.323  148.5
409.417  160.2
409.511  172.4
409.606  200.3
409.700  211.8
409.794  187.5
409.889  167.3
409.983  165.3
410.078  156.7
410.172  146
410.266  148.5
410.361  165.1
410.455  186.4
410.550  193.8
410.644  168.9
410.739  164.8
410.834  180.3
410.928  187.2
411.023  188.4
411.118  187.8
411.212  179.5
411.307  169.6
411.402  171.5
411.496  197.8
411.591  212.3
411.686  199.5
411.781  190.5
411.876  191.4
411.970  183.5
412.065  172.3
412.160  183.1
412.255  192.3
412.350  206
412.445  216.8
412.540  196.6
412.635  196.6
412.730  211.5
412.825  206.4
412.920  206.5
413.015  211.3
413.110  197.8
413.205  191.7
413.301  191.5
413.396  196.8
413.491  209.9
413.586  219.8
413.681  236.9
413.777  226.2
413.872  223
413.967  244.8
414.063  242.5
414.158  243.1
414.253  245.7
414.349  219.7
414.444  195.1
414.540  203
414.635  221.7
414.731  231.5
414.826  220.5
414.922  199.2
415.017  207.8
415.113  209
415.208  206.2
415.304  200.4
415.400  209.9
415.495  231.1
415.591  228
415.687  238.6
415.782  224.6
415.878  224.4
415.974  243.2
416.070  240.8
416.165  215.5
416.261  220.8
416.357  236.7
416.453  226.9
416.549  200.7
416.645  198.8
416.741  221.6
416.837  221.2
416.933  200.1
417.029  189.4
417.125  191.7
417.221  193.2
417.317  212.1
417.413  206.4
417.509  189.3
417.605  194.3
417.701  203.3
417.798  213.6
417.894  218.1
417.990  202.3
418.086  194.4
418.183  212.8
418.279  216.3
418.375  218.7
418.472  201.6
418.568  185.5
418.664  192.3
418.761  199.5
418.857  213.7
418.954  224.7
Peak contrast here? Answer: 0.99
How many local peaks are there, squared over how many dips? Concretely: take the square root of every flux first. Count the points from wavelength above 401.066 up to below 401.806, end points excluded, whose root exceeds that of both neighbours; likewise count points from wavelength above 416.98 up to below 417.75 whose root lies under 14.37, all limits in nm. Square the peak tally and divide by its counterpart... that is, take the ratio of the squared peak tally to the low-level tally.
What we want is 0.14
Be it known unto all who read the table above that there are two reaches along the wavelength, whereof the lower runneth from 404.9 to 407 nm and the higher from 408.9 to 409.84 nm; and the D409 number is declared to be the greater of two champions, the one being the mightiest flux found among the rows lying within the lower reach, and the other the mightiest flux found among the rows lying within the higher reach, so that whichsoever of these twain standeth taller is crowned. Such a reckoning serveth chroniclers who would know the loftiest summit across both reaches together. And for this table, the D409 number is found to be 235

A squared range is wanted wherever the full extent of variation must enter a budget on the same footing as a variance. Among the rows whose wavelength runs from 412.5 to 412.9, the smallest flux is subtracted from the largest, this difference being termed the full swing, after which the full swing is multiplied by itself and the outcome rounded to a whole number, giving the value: 222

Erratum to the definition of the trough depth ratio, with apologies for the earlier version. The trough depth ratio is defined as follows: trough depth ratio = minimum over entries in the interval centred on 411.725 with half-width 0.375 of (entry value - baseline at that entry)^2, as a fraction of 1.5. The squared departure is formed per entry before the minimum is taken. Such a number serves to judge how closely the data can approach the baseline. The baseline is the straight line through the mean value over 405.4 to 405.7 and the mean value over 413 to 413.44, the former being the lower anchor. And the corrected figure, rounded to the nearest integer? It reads 0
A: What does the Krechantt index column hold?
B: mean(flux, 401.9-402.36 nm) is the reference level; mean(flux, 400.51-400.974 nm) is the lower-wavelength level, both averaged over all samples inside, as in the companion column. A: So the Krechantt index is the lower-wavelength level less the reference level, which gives -20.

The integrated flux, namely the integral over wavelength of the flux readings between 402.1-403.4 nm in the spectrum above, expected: 300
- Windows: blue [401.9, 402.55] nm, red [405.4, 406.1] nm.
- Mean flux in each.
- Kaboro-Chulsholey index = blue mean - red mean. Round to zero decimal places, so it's 27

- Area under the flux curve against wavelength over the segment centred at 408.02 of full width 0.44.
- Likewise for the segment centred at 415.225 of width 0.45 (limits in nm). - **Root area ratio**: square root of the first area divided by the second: 0.95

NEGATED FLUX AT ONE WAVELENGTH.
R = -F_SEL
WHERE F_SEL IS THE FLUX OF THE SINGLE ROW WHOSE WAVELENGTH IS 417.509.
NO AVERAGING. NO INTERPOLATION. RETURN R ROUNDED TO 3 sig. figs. -189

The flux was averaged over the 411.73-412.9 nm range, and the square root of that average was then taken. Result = 14.0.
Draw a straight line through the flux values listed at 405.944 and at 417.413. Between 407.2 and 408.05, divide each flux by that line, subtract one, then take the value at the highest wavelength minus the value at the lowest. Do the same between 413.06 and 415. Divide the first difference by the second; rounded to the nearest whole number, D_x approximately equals -10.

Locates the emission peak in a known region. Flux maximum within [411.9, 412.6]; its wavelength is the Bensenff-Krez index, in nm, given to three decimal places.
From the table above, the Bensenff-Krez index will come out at 412.445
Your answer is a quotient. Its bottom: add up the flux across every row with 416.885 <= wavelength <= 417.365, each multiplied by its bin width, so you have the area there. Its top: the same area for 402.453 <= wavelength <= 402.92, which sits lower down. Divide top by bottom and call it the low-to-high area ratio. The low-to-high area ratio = 1.12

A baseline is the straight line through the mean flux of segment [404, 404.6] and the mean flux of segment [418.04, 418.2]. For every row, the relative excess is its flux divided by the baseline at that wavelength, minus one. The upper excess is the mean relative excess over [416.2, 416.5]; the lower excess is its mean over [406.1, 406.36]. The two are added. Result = 0.17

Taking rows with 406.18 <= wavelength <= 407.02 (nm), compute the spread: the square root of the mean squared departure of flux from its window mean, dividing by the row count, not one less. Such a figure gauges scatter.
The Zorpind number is 14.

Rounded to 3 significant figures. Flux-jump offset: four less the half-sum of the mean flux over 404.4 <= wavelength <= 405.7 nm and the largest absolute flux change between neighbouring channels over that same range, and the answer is -114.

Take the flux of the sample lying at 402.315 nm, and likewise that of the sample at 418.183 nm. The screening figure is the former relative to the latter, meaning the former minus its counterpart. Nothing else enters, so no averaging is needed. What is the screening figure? 36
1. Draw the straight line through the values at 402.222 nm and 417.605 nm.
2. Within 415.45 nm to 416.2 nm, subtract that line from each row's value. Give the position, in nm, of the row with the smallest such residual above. 416.165 nm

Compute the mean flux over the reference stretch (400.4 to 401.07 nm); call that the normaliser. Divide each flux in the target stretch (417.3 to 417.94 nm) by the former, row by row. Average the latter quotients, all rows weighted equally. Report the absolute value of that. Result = 0.97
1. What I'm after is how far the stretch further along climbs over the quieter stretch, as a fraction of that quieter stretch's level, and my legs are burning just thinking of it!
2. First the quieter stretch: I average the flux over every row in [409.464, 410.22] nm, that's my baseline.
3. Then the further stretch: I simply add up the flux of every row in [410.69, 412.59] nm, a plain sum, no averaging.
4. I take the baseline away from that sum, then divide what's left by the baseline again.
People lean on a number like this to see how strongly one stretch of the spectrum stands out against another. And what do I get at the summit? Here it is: 20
